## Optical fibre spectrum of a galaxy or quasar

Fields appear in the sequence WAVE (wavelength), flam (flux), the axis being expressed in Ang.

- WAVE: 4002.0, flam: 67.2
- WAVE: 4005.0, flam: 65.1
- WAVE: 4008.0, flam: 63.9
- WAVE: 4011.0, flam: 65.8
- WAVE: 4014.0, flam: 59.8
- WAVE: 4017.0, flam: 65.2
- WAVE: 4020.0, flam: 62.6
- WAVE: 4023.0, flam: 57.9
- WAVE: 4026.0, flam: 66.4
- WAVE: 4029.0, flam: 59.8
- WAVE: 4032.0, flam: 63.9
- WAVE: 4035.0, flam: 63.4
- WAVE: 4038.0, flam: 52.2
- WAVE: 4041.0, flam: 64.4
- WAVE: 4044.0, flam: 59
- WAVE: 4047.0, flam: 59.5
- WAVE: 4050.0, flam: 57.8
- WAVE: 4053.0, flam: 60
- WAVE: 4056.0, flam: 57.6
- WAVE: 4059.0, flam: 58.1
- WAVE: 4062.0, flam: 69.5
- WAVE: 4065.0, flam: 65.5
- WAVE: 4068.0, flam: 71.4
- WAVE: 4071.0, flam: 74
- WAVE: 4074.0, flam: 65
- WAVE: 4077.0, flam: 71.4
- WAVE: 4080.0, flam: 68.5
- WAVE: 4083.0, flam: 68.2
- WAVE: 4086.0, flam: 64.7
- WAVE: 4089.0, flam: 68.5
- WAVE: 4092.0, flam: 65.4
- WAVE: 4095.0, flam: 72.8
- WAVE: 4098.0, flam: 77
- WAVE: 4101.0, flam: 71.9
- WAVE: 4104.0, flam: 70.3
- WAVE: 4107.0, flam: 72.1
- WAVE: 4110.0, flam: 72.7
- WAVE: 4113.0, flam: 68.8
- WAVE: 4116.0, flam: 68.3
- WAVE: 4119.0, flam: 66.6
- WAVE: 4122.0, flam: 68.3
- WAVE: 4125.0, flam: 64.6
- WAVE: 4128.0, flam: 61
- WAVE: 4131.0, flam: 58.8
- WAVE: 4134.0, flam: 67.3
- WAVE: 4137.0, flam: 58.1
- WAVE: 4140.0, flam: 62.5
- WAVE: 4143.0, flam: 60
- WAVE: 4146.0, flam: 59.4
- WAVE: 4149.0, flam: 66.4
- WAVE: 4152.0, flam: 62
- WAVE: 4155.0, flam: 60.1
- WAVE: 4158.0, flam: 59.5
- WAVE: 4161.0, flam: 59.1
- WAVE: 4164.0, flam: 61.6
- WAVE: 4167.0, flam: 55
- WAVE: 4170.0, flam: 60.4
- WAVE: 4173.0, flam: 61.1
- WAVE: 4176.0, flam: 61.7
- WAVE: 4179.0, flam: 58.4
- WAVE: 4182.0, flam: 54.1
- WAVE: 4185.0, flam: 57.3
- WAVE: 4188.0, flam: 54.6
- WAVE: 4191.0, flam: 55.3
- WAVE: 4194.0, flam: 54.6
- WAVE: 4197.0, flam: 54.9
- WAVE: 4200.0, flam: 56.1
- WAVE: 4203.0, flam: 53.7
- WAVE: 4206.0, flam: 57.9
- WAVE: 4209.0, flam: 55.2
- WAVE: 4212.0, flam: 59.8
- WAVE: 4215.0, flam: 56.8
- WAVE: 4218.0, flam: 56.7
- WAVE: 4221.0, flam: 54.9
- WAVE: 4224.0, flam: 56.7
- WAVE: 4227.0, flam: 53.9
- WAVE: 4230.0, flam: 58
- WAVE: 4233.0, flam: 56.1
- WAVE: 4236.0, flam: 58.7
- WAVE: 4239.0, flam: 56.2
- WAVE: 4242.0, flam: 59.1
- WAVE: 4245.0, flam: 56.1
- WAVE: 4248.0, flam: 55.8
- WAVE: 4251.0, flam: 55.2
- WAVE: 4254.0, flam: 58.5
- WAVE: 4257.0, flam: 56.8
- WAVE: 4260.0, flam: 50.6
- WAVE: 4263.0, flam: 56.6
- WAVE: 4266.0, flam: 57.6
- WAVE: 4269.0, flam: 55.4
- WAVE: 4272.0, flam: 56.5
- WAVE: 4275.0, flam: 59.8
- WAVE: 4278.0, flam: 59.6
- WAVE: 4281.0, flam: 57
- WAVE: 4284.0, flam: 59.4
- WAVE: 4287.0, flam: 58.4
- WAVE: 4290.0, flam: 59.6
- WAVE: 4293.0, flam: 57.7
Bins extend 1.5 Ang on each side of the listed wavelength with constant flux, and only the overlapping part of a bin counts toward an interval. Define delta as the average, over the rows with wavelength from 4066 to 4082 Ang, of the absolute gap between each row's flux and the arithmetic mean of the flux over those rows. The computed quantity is 2.6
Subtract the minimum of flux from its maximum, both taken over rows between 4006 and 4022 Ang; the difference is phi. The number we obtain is 6.0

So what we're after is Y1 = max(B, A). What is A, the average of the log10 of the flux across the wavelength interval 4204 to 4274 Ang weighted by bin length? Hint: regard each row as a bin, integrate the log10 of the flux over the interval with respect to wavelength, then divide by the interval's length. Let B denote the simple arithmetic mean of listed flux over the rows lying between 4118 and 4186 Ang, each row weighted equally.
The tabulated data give 61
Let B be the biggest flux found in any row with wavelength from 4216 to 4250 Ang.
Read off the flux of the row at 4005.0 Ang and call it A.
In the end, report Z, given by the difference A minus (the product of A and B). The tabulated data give -3782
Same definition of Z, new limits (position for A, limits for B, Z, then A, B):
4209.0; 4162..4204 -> -3351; 55.2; 61.7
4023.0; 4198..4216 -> -3405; 57.9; 59.8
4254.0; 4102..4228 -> -4194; 58.5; 72.7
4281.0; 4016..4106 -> -4332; 57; 77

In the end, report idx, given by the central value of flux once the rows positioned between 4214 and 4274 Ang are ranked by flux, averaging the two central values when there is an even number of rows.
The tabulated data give 57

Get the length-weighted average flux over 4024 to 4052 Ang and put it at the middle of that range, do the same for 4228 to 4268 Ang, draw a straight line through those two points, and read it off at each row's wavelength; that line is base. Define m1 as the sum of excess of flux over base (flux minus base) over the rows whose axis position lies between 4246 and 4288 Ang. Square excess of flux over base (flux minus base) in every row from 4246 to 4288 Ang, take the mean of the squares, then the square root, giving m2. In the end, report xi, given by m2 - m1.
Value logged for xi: -9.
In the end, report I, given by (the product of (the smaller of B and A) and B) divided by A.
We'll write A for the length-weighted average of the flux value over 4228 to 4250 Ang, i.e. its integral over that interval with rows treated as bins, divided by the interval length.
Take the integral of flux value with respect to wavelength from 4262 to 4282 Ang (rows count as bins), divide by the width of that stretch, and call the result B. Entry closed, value 57.5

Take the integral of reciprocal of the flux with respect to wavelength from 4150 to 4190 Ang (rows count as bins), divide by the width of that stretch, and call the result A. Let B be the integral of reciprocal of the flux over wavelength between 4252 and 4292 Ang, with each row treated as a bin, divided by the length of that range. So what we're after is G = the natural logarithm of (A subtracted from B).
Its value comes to -7.71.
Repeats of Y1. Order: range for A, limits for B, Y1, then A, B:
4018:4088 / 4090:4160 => 66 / 1.80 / 66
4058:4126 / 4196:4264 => 56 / 1.84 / 56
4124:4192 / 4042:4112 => 67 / 1.78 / 67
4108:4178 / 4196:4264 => 56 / 1.80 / 56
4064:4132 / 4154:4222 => 57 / 1.84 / 57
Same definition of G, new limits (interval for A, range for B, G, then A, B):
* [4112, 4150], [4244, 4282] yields -6.23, 0.0157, 0.0177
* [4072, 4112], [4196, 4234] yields -5.67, 0.0143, 0.0178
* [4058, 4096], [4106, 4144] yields -7.36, 0.0148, 0.0154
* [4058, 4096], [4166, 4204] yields -5.85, 0.0148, 0.0177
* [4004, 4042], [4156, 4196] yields -6.73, 0.0161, 0.0173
